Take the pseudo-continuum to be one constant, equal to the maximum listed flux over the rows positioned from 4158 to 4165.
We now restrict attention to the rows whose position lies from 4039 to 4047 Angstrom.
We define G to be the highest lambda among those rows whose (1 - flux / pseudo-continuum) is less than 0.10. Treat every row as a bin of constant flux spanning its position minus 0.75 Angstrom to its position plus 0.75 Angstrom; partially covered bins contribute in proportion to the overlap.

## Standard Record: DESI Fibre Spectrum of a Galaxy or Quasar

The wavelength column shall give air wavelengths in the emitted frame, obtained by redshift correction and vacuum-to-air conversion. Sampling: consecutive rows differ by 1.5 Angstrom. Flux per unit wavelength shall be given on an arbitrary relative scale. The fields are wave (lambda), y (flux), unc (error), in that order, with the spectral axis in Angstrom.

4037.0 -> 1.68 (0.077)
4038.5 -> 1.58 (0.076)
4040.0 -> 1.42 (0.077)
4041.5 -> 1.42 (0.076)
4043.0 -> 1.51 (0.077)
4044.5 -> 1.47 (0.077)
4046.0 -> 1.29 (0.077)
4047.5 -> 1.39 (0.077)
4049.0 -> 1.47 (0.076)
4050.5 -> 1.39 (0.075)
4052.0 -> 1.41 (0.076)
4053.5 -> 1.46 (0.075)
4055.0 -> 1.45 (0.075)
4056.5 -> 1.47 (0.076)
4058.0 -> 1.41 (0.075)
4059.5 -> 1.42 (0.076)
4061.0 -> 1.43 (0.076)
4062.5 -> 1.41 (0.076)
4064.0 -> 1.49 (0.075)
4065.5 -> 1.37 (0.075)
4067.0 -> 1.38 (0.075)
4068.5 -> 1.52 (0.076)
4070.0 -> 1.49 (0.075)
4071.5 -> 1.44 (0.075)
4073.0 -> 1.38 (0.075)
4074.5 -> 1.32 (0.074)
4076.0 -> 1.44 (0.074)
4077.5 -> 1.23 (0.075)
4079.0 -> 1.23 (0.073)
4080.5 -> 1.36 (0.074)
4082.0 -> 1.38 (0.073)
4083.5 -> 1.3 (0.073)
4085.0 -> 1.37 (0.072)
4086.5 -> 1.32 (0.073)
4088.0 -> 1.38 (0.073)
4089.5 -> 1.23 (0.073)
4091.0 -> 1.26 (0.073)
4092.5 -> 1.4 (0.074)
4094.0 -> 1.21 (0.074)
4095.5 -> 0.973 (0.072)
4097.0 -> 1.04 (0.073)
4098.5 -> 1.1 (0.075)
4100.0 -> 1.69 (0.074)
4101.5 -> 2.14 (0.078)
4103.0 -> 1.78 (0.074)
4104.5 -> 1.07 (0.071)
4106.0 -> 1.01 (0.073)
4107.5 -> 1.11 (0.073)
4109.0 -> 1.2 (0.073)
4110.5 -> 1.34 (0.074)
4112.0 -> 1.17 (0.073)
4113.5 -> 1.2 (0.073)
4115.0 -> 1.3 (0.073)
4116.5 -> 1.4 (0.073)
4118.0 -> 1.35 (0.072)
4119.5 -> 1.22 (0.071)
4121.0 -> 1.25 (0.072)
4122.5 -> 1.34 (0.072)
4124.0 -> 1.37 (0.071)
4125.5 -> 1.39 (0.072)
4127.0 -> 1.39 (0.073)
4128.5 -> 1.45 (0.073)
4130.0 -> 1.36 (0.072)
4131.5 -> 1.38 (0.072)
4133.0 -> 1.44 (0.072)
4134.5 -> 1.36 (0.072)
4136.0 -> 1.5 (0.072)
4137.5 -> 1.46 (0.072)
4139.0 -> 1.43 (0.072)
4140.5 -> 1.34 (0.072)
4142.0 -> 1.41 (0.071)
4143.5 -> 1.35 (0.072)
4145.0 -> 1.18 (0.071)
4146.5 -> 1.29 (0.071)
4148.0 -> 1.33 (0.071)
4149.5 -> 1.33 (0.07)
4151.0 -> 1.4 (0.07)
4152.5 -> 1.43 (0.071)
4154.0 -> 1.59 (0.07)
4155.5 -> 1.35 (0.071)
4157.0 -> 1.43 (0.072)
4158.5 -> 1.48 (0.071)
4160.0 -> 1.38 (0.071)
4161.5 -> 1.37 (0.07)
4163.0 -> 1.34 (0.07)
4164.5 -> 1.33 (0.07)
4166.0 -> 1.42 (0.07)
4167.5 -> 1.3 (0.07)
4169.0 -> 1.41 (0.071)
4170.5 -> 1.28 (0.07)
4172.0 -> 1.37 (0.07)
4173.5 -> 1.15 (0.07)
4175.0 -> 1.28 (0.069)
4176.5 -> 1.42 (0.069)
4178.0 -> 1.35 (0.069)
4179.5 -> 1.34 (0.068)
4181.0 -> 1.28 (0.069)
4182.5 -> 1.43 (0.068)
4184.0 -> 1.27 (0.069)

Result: 4044.5 Angstrom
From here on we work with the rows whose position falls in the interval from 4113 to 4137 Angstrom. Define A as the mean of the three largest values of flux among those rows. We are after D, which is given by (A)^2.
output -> 2.14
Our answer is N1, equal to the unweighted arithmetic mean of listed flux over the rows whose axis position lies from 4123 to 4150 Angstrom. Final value 1.38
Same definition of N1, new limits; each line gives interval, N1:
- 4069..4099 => 1.29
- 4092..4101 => 1.24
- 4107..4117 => 1.25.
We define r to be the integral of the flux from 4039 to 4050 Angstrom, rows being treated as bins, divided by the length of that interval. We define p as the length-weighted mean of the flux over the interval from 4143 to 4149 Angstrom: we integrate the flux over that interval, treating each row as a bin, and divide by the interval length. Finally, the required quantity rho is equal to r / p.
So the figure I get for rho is 1.11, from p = 1.29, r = 1.43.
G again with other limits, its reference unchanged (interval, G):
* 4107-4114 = 4110.5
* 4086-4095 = 4092.5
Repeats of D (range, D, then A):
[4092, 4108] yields 3.50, 1.87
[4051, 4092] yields 2.25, 1.50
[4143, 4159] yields 2.25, 1.50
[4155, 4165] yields 2.04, 1.43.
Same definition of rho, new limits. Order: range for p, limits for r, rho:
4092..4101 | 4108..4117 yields 1.00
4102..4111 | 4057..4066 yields 1.12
